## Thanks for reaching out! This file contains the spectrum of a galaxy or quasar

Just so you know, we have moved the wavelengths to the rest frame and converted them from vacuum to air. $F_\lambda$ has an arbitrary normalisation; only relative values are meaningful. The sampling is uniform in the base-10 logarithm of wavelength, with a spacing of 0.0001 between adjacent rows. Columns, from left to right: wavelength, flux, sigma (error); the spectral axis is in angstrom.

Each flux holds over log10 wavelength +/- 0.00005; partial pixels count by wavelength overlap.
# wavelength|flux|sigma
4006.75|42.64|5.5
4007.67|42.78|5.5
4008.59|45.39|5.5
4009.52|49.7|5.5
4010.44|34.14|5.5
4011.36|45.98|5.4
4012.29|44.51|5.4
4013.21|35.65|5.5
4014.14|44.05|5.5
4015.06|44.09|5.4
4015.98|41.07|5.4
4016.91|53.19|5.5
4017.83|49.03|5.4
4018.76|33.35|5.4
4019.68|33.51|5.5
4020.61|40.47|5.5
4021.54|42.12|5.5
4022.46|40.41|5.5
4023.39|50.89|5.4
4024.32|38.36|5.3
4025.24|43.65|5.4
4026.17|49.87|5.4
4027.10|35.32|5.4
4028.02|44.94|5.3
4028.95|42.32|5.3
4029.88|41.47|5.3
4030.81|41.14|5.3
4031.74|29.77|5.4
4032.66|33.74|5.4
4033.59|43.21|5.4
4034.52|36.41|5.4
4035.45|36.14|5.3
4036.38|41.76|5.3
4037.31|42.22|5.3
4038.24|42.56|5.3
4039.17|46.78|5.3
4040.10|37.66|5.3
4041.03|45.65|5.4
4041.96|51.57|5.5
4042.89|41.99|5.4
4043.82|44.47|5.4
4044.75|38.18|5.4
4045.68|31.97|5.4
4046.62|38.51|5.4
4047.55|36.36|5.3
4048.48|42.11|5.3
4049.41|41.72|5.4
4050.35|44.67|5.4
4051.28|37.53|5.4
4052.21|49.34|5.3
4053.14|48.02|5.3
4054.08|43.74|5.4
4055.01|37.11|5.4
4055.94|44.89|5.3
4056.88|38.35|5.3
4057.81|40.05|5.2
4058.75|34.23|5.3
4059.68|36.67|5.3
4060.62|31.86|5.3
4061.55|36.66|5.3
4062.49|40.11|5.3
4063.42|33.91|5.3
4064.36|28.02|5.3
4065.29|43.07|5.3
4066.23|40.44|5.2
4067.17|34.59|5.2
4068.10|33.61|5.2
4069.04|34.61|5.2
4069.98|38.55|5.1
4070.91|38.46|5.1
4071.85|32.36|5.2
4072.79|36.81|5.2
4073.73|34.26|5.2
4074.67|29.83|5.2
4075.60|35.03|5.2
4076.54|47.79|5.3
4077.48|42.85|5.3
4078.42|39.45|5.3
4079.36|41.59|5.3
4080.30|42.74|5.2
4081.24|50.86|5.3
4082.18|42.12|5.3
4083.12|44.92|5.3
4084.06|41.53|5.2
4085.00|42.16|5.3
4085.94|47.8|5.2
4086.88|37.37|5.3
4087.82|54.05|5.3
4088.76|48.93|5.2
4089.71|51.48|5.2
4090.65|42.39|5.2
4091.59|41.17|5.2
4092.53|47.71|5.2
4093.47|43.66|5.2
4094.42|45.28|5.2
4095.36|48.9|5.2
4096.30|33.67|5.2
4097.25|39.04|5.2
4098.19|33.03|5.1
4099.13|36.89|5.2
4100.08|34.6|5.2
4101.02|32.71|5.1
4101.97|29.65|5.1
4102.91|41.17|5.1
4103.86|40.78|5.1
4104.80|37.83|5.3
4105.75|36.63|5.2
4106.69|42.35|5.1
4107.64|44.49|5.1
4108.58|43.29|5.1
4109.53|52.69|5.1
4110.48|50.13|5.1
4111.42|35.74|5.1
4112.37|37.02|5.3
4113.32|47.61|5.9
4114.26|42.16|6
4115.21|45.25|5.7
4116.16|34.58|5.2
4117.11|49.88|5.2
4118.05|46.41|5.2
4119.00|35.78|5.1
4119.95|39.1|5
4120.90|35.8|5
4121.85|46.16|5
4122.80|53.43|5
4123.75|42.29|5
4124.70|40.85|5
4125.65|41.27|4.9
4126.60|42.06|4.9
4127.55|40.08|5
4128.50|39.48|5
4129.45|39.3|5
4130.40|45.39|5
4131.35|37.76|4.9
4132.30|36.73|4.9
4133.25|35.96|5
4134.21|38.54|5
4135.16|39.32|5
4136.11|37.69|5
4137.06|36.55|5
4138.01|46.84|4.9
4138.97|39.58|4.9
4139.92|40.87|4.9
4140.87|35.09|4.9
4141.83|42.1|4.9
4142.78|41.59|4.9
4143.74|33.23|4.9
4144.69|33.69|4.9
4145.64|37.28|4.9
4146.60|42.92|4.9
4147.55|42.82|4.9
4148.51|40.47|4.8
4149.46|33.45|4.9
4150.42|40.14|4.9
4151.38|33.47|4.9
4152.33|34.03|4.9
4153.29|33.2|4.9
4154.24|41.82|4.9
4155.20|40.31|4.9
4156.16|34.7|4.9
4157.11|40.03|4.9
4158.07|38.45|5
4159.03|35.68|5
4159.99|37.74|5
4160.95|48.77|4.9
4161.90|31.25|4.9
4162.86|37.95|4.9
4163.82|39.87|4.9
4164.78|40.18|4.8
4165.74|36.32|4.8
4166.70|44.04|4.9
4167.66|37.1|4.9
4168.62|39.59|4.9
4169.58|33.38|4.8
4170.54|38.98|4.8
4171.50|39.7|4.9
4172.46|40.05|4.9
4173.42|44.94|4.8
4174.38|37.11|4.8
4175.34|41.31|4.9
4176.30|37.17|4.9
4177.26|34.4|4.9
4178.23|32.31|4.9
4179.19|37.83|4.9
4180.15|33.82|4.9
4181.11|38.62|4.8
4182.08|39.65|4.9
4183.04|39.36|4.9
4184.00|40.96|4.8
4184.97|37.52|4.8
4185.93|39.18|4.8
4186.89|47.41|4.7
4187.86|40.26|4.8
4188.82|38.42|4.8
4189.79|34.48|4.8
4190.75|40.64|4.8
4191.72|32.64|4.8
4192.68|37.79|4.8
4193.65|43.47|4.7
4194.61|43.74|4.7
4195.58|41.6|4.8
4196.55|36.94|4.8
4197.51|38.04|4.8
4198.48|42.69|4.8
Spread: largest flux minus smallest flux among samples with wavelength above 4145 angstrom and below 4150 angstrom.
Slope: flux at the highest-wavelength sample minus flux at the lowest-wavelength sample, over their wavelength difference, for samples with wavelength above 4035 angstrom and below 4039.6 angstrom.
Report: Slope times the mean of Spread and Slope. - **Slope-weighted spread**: 18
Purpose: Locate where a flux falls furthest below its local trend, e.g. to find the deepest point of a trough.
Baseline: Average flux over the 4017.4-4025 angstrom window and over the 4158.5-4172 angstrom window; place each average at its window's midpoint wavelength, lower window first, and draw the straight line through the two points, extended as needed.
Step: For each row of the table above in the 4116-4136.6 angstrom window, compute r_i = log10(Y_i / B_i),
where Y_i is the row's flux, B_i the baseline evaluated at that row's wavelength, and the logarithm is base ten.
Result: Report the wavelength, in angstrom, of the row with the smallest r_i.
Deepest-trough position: 4116.16 angstrom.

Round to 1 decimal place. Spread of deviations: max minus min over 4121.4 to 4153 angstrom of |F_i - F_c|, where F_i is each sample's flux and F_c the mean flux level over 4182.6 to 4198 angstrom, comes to 13.9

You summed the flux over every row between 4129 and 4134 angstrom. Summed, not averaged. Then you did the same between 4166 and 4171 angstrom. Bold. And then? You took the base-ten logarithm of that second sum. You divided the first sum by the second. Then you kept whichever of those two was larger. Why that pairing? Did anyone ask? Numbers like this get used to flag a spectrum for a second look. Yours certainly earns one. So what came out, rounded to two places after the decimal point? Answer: 2.29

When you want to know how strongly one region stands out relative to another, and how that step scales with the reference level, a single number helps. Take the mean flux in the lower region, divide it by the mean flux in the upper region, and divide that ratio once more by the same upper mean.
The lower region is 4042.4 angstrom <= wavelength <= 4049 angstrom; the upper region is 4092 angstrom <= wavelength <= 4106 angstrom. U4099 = 0.0260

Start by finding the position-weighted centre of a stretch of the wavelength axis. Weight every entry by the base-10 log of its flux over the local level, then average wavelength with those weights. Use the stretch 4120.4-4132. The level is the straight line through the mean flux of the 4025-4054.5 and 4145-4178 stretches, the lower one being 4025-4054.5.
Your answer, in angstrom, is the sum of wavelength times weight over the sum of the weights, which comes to 4124.9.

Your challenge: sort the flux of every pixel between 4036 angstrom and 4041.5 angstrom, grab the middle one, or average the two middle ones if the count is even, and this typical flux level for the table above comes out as 42.4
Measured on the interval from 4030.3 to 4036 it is 36.3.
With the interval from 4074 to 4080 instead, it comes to 40.5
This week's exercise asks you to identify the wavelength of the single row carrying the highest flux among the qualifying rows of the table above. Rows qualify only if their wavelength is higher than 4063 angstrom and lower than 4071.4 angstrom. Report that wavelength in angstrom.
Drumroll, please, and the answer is 4065.29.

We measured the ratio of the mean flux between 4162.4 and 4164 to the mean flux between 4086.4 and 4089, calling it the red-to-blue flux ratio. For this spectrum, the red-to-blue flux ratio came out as 0.83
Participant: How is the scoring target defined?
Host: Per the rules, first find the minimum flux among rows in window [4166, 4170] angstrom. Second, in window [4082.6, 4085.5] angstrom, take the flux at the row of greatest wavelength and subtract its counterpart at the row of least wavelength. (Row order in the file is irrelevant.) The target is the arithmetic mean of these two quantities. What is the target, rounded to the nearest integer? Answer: 15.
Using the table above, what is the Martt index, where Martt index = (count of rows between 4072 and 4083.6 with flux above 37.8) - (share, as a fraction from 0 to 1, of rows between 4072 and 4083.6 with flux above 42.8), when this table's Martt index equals 7.7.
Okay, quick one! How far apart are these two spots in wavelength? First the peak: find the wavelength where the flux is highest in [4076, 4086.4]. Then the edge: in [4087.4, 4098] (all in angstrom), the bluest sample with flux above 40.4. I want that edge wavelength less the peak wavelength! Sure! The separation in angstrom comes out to 6.6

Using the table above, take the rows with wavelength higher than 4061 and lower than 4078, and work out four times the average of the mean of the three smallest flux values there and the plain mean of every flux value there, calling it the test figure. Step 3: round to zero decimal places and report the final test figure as 134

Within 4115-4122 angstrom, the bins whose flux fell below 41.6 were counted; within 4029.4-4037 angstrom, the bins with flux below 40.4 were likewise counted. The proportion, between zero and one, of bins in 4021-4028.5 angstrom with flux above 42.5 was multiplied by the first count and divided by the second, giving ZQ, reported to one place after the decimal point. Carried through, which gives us 0.5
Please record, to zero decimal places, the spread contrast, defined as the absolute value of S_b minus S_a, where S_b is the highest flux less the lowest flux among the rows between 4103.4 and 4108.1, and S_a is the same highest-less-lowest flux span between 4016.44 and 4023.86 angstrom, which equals 12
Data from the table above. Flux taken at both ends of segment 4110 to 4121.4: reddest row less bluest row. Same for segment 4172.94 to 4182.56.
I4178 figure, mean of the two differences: -10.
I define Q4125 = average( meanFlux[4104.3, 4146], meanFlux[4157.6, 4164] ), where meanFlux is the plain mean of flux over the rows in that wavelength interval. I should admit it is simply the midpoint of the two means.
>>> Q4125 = 39.7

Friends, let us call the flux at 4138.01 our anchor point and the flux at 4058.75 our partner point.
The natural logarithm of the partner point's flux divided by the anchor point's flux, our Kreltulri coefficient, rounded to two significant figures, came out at -0.31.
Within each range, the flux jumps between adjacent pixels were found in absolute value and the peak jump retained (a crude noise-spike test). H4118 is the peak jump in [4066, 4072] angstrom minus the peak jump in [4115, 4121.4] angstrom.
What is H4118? -9.2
